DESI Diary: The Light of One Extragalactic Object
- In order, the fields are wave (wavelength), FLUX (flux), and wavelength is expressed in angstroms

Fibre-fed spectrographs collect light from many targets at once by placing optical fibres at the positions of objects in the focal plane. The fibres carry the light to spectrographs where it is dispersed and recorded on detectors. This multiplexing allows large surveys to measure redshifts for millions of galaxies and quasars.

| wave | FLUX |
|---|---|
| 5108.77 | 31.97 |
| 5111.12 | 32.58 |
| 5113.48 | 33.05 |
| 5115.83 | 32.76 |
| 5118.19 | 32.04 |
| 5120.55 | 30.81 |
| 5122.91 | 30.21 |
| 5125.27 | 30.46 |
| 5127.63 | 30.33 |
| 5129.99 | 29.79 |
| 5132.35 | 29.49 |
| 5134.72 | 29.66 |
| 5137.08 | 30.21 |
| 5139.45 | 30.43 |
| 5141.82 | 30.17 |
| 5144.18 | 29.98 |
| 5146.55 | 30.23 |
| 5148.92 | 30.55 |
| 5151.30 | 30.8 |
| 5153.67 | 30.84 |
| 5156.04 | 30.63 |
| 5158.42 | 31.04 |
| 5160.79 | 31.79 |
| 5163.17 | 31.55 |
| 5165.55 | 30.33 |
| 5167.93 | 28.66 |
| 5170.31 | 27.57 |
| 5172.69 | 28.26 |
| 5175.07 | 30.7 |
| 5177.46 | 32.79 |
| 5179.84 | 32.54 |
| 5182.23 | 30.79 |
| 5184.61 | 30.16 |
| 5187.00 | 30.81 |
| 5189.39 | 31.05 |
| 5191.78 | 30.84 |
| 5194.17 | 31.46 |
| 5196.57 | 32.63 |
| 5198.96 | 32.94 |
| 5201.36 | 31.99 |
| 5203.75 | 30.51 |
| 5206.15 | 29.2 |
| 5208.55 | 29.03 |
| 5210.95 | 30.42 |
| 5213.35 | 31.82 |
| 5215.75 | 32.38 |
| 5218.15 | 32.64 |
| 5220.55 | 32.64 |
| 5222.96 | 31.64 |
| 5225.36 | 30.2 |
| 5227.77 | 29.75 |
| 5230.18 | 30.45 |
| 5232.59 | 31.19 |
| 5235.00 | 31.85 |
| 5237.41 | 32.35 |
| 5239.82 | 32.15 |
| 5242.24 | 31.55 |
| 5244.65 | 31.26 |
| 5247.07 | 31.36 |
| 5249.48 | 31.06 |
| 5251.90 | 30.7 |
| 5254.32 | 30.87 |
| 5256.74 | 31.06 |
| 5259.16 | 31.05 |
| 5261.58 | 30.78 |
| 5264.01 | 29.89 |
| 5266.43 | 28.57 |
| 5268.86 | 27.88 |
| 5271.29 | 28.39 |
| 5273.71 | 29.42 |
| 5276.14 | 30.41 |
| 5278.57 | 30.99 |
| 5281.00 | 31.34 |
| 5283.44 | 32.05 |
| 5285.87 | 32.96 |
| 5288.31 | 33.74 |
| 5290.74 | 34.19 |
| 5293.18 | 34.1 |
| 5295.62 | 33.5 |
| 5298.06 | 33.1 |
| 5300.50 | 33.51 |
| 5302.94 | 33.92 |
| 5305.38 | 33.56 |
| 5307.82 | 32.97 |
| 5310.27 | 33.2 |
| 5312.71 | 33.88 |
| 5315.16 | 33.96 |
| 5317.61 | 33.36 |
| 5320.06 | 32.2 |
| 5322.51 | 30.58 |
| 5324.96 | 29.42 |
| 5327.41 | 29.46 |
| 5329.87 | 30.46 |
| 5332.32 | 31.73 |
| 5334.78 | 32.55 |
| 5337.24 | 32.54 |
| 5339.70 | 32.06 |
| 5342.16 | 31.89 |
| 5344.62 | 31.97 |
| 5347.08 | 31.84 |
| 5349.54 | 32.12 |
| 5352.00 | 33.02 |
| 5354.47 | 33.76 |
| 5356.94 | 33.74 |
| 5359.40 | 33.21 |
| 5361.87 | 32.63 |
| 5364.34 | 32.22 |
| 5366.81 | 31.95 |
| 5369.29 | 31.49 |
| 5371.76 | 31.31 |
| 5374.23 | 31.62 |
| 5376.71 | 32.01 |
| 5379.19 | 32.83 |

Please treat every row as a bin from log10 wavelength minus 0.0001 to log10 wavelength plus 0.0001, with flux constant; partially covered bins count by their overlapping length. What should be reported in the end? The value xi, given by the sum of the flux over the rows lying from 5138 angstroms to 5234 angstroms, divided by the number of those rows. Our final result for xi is 30.8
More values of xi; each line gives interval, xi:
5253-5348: 31.8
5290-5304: 33.7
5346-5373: 32.5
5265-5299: 31.5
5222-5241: 31.2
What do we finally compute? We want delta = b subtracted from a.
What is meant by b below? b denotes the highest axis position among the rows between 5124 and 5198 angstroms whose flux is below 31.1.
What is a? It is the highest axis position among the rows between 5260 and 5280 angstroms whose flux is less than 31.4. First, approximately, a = 5278.57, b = 5191.78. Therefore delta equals 86.8 angstroms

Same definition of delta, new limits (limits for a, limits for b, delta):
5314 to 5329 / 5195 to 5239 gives 97.2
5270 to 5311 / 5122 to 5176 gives 105.9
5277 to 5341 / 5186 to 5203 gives 138.1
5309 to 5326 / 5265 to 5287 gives 46.4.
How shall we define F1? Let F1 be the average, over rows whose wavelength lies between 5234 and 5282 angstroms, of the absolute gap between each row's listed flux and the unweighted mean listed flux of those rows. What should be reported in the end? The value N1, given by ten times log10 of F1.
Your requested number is -0.3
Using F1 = 0.93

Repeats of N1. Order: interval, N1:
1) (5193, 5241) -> 0.1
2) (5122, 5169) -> -3.1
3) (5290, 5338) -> 0.8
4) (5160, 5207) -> 0.5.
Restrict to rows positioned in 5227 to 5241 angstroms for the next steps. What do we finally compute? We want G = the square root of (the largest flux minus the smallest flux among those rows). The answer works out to 1.6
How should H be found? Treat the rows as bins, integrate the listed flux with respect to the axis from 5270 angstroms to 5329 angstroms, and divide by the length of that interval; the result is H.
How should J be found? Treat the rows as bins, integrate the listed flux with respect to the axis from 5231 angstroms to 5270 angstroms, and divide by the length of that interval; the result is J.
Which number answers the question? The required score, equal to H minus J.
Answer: 1.4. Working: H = 32.2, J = 30.8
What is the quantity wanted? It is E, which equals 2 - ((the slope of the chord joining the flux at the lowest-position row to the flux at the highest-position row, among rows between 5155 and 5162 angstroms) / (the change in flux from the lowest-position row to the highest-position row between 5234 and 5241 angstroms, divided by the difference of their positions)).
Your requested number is -1.9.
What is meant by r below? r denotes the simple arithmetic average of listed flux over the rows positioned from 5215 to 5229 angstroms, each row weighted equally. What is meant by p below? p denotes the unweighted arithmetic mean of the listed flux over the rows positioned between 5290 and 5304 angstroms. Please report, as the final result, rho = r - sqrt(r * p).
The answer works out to -1.1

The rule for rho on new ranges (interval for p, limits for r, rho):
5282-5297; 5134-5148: -1.6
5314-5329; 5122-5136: -0.7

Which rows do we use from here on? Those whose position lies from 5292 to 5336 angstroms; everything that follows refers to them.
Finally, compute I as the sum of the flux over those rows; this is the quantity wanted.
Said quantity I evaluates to 585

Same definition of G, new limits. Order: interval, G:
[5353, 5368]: 1.3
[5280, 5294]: 1.7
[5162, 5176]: 2.0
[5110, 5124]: 1.7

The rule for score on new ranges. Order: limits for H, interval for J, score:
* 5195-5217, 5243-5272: 0.9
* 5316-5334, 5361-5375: -0.7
